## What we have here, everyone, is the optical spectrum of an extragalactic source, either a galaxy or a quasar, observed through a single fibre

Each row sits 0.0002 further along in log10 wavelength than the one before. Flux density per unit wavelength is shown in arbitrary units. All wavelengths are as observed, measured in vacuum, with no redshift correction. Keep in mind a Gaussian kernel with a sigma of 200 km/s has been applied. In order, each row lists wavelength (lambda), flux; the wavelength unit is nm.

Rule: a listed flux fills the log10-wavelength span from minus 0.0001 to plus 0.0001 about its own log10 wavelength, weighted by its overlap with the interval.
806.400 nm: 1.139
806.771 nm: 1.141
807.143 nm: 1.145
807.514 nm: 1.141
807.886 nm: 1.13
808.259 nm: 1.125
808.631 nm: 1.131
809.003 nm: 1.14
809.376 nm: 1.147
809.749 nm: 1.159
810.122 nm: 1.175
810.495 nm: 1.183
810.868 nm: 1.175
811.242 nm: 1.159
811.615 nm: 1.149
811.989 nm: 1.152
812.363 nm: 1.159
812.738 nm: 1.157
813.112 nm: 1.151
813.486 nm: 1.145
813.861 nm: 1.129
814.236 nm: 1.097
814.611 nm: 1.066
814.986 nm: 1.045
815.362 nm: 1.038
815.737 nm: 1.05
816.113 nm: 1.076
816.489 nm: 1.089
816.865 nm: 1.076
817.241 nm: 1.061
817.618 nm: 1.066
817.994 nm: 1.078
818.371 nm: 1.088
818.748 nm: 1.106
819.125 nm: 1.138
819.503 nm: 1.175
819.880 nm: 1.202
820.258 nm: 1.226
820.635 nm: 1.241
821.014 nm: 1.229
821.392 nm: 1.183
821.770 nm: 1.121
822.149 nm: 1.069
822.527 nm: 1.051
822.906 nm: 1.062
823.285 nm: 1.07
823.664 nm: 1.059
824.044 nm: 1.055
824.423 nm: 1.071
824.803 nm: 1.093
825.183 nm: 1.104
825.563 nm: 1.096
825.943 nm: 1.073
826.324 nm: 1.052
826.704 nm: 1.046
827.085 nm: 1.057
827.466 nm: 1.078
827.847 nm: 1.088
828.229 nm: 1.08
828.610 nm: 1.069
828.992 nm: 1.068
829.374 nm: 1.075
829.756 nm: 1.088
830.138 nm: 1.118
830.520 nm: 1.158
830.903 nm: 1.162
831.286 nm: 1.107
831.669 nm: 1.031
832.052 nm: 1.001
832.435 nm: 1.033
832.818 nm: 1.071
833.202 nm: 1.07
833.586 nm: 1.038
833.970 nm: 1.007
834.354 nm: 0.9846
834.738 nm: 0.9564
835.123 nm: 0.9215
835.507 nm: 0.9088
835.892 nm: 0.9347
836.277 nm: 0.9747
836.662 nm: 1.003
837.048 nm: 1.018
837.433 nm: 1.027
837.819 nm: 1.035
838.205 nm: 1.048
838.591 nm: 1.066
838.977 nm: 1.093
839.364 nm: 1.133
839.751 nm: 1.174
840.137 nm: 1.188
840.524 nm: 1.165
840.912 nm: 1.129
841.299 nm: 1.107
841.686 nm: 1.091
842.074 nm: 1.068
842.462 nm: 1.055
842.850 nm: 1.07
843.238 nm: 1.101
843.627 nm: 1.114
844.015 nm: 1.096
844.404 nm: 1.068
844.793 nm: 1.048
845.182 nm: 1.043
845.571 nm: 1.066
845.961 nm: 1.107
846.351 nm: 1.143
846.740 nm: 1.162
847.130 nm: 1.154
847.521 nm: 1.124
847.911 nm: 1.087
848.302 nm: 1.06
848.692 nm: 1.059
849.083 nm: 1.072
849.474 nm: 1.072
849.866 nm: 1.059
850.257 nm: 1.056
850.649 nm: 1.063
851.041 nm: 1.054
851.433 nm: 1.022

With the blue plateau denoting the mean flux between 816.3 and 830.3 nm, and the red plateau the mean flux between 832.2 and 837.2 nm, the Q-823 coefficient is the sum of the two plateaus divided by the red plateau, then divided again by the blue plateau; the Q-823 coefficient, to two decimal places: 1.92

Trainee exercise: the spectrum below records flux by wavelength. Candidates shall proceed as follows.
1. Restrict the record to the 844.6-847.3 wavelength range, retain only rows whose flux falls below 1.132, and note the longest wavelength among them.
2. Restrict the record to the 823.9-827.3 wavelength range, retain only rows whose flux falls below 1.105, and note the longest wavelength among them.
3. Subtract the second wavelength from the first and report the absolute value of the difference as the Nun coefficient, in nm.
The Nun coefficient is 18.88 nm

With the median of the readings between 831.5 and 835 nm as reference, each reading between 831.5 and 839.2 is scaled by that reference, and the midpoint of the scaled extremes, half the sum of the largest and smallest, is 0.971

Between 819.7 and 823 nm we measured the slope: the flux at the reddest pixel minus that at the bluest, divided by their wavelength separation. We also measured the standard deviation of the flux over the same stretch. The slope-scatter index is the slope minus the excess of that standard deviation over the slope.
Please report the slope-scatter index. -0.17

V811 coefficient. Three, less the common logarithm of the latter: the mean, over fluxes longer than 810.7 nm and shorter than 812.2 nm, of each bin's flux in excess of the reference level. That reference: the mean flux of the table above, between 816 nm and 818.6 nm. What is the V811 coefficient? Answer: 4.1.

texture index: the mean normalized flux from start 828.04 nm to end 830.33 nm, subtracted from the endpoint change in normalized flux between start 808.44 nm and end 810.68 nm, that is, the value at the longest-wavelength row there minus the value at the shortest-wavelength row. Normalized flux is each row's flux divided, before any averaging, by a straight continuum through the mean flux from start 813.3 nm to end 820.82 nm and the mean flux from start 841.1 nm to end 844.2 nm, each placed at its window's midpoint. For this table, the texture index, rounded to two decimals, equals -0.94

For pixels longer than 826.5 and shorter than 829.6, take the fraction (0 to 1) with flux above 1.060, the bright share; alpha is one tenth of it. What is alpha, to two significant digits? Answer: 0.075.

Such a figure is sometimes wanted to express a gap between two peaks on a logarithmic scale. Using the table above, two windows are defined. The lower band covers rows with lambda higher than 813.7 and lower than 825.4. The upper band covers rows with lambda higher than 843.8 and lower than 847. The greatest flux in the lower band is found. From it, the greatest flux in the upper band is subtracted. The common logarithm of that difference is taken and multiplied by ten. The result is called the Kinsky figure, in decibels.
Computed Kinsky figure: -11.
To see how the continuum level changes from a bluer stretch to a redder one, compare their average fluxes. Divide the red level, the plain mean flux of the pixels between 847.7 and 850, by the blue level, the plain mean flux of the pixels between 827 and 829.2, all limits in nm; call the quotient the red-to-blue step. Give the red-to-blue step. 1.00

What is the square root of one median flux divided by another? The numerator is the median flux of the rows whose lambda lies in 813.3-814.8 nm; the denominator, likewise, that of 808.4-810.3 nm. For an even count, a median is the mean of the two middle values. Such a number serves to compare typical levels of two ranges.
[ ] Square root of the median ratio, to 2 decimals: 0.99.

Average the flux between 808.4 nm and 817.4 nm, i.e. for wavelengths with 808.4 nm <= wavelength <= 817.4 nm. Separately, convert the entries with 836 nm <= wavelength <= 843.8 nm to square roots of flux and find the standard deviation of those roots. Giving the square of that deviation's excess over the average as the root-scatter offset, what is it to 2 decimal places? 1.20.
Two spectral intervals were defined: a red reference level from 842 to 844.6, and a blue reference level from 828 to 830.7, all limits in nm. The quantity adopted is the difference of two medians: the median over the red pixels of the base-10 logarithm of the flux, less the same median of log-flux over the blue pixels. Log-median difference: -0.004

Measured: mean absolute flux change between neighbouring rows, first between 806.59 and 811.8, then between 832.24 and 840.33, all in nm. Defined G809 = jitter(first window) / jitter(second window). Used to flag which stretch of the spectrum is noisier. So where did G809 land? 0.37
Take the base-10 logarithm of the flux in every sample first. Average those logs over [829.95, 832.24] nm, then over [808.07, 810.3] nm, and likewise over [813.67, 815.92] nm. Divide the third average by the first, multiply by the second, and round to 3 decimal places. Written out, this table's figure 0.045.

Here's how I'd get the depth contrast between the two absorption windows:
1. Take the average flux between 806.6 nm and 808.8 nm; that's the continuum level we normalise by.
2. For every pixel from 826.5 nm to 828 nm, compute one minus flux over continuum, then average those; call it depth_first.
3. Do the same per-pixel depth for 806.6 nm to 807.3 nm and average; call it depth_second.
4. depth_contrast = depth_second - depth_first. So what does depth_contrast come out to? -0.067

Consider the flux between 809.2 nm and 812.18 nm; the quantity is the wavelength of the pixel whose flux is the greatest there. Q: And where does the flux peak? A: 810.495 nm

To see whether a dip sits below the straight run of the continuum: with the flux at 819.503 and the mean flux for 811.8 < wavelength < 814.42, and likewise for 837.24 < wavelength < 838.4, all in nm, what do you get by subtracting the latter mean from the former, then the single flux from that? -1.07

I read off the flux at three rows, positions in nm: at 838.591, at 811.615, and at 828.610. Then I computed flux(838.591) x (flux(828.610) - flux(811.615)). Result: -0.09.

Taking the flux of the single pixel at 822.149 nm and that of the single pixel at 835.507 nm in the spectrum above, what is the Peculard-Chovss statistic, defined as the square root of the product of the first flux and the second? 0.99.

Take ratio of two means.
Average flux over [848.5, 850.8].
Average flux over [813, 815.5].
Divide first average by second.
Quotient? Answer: 0.97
